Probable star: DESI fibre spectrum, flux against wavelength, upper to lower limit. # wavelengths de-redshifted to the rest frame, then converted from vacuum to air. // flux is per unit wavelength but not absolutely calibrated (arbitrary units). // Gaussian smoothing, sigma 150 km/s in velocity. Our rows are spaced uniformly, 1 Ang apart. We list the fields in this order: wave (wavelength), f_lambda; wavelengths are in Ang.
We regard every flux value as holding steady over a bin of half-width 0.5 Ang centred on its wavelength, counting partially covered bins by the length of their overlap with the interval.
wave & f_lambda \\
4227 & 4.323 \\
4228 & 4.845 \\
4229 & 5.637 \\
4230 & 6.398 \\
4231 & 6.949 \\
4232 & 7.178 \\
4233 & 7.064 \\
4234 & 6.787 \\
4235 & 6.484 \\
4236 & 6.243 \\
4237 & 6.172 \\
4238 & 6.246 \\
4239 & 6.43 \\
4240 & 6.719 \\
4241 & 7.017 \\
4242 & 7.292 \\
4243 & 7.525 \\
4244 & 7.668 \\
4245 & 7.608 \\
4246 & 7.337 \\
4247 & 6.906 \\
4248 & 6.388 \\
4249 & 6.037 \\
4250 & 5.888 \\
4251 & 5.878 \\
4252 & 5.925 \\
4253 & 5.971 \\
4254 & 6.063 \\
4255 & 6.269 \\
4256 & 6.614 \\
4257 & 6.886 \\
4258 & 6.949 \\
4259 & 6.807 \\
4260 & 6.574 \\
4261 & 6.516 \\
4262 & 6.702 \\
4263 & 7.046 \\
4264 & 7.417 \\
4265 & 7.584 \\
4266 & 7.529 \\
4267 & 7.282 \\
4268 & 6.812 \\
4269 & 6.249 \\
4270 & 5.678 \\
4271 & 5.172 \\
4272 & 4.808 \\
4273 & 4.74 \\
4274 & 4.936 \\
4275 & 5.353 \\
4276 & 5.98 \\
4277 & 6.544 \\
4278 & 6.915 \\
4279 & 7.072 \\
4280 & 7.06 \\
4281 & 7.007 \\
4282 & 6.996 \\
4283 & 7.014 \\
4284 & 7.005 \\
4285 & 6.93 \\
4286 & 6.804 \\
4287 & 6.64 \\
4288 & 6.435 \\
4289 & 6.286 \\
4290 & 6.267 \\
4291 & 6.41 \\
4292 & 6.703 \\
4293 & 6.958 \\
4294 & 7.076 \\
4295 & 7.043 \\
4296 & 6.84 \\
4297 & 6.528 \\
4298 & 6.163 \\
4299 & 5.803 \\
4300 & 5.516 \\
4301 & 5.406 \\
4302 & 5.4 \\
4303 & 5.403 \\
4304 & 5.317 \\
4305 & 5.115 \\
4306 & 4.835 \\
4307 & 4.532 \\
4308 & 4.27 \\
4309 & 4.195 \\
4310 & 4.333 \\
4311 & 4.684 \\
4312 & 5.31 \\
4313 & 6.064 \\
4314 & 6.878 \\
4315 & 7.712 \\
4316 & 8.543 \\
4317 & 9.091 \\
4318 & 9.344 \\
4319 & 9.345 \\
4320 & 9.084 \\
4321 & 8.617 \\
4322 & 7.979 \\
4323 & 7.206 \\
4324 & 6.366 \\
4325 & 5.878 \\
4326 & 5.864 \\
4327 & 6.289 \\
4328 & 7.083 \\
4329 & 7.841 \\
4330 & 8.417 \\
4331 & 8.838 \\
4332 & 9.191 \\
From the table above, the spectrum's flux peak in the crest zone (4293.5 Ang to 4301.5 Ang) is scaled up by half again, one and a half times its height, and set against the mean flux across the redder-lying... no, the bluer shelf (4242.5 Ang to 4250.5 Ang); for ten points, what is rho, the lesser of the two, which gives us 6.9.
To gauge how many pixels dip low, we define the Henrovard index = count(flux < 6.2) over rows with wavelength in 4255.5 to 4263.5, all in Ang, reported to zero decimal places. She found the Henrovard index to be 0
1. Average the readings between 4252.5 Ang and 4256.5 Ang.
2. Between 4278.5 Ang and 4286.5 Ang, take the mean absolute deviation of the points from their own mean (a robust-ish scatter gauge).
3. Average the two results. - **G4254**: 3.14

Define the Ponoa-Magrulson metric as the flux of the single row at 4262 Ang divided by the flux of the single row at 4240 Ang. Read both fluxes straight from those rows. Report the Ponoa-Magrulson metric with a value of 1.00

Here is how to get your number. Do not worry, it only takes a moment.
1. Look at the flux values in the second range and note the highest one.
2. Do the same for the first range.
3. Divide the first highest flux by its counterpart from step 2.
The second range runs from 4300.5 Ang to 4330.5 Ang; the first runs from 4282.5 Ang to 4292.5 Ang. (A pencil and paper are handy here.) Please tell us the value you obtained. 1.33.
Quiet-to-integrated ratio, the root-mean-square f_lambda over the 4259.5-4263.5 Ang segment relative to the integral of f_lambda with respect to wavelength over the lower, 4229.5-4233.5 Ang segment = 0.243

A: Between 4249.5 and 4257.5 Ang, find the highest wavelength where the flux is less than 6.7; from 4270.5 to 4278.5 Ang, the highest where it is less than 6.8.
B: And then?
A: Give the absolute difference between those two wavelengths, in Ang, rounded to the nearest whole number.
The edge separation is 21 Ang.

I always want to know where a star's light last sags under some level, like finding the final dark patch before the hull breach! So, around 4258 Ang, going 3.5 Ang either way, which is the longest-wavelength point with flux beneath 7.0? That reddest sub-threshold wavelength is 4261 Ang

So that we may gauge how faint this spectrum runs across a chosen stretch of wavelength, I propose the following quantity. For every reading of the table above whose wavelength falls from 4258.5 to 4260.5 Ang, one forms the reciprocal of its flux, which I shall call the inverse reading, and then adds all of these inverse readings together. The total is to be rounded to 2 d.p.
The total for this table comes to 0.30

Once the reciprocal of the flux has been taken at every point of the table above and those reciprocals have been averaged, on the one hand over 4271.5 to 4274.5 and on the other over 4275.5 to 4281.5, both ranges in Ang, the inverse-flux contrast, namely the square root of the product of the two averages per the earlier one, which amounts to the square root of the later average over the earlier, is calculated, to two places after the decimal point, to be 0.85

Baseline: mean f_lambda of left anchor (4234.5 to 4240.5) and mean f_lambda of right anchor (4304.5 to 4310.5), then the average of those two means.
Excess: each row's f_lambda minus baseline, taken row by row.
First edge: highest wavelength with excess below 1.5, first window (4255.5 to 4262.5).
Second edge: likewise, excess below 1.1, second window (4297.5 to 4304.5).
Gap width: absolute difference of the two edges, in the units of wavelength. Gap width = 42 Ang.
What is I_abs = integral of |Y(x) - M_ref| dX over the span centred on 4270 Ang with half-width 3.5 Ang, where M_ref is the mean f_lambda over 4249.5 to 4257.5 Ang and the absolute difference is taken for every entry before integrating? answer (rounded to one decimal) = 6.1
